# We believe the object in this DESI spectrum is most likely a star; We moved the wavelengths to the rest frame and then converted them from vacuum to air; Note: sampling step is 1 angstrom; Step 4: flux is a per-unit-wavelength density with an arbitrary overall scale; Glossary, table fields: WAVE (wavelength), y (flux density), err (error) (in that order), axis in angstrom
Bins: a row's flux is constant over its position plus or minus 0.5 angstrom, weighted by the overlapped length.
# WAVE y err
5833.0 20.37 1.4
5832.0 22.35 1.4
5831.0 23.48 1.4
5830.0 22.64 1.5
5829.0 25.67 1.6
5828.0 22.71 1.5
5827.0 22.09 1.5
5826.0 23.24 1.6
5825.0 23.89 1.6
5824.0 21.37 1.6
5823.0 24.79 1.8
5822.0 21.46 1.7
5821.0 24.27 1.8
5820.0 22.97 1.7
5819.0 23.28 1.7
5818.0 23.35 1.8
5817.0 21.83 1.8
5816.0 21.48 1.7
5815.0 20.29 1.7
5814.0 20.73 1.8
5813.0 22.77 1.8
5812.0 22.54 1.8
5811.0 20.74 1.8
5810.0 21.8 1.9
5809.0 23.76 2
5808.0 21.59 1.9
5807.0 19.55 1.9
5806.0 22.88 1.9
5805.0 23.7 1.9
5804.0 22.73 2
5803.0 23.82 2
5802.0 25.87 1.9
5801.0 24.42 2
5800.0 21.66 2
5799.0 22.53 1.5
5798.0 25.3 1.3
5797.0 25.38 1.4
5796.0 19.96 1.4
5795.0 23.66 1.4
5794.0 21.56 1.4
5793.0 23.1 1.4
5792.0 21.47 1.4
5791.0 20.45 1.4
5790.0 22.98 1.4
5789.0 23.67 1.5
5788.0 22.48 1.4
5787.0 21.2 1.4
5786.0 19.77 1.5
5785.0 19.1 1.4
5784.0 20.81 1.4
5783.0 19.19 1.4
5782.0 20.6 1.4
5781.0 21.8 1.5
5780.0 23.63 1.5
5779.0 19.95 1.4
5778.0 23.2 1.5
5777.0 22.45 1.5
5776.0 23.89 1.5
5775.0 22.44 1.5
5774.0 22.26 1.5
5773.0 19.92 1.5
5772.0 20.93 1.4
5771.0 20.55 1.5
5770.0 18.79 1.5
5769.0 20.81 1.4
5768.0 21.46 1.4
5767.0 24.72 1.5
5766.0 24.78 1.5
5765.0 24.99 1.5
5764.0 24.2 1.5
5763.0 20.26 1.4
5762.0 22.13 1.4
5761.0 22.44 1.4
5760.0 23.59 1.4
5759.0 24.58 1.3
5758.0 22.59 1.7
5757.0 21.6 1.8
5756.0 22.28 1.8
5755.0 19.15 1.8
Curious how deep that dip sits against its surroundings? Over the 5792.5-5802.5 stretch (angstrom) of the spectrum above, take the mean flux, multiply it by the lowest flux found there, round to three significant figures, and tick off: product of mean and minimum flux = 466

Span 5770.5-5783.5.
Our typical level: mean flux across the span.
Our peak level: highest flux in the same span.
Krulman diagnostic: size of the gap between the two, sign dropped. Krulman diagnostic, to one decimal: 2.3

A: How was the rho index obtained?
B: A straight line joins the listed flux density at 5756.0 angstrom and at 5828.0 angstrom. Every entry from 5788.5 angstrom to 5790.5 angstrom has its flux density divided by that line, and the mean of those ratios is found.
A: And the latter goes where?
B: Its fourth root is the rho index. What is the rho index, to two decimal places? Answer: 1.01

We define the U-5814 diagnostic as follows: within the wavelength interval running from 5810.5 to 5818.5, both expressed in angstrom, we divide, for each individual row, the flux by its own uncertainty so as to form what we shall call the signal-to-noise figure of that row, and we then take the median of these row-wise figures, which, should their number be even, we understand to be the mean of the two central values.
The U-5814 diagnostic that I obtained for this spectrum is 12.3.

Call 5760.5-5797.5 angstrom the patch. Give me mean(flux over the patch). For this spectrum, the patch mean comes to 21.9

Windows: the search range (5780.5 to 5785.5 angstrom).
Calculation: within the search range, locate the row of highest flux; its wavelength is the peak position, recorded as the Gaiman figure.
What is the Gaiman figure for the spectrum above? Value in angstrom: 5781.0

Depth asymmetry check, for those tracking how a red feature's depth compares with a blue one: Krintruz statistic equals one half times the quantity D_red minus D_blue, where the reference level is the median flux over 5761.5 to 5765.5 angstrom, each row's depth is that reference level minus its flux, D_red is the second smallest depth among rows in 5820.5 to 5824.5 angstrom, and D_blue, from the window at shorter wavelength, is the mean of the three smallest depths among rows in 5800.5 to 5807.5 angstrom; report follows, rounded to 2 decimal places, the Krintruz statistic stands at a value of 0.22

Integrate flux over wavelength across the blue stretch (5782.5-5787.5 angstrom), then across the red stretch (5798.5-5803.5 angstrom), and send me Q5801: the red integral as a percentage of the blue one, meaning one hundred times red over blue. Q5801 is 118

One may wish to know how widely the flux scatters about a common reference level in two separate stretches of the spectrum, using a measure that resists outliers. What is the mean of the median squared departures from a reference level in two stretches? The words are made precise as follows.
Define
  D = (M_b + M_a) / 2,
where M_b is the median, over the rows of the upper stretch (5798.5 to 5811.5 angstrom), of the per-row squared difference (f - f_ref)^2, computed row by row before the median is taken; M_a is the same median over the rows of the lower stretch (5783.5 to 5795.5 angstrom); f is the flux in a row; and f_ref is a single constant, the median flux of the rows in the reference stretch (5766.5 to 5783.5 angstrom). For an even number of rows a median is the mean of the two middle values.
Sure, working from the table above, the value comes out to 1.8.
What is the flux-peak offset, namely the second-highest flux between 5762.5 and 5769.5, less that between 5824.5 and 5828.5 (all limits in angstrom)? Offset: 1.5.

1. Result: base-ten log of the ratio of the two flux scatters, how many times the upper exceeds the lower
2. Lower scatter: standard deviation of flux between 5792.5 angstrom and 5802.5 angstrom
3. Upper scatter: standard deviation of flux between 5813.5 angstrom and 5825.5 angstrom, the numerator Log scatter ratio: -0.12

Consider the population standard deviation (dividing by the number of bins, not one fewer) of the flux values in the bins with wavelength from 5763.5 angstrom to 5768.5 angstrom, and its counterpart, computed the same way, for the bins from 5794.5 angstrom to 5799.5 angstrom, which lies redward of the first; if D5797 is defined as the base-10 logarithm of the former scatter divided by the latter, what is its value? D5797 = -0.19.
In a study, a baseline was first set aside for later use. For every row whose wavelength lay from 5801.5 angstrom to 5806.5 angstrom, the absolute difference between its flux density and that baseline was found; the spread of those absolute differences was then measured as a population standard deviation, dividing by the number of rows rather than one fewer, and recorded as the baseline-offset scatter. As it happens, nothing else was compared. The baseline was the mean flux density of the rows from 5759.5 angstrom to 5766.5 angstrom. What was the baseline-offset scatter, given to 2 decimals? 0.88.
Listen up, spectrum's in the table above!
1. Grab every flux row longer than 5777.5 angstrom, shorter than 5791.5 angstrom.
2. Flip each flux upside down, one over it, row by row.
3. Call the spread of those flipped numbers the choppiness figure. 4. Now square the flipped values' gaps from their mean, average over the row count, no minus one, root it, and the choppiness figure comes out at 0.0034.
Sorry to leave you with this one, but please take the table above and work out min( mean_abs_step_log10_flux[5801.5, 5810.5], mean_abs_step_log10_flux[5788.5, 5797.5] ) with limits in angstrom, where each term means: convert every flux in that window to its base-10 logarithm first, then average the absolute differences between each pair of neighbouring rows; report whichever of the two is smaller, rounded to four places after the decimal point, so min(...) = 0.0350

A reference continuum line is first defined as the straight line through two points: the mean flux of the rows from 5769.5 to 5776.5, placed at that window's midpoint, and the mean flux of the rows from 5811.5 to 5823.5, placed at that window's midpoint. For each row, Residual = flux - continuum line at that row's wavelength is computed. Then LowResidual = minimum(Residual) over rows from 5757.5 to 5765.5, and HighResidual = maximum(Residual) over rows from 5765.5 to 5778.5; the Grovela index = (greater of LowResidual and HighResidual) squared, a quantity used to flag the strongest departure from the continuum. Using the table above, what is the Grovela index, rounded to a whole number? 14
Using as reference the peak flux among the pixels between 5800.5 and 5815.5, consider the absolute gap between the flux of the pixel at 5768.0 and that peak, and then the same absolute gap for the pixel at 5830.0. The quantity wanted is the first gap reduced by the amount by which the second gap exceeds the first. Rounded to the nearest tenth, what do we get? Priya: 5.6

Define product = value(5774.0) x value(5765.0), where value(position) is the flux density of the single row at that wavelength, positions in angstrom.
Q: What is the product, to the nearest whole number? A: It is 556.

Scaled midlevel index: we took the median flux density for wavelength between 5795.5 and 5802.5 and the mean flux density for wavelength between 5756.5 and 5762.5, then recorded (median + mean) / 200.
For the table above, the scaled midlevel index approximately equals 0.236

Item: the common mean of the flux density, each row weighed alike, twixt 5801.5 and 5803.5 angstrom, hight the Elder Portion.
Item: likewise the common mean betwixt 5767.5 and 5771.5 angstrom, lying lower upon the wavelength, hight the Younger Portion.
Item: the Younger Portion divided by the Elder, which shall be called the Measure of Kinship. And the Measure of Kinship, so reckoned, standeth 0.82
